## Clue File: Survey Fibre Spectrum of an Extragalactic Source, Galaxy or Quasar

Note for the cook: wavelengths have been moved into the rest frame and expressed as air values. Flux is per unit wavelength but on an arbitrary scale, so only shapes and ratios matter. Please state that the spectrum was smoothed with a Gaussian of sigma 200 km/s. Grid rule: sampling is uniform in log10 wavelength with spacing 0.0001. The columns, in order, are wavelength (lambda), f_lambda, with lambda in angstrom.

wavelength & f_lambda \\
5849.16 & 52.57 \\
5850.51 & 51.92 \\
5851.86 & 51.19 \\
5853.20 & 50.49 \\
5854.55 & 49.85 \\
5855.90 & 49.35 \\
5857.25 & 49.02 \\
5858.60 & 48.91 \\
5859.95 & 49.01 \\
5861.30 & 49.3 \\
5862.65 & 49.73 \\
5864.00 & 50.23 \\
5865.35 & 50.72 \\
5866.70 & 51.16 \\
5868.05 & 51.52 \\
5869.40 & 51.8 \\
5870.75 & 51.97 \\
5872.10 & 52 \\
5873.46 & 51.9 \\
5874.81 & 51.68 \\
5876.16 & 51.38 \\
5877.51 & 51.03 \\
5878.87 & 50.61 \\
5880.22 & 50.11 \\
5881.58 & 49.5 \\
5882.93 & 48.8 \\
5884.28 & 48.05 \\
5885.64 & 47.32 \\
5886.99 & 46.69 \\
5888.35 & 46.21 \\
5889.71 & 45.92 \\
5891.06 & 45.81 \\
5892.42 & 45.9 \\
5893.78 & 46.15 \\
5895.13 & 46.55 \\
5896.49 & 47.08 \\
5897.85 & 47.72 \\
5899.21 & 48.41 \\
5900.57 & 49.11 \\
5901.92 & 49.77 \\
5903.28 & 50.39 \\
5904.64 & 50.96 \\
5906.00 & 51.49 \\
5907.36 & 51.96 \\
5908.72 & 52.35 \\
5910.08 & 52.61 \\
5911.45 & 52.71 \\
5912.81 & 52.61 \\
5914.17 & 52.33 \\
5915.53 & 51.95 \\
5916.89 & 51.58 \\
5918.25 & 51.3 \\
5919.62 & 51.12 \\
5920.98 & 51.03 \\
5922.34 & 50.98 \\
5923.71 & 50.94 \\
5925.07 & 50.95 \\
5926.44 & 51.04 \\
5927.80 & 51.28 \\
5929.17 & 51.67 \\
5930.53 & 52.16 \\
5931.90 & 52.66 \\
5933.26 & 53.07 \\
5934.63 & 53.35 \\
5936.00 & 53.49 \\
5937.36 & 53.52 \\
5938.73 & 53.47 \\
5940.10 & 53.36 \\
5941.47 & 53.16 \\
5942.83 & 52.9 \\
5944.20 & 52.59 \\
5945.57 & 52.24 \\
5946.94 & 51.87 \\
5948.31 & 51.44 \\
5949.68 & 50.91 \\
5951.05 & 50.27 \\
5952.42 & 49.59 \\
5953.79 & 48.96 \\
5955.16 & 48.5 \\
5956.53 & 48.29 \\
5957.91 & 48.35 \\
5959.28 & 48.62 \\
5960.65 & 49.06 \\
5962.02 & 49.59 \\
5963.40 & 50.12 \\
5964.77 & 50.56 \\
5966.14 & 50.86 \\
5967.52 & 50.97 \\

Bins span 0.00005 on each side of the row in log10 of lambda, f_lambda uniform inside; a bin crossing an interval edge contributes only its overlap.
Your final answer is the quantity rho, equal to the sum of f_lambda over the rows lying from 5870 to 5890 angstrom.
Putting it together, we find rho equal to 743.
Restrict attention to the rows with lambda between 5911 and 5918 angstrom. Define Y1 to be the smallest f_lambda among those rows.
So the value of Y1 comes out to 51.58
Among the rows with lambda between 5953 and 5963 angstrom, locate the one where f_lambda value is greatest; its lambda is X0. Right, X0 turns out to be 5962.02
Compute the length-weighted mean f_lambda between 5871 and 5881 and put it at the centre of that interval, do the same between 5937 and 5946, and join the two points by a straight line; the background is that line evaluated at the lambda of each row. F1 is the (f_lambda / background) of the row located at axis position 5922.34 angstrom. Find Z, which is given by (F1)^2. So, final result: 0.943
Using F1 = 0.97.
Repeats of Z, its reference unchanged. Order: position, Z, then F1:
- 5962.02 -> 0.856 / 0.93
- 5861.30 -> 0.941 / 0.97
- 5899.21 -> 0.871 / 0.93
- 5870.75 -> 1.035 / 1.02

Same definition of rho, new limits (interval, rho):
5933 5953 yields 785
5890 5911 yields 736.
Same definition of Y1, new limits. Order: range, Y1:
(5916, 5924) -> 50.94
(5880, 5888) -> 46.69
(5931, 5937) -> 52.66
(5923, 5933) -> 50.94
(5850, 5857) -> 49.35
